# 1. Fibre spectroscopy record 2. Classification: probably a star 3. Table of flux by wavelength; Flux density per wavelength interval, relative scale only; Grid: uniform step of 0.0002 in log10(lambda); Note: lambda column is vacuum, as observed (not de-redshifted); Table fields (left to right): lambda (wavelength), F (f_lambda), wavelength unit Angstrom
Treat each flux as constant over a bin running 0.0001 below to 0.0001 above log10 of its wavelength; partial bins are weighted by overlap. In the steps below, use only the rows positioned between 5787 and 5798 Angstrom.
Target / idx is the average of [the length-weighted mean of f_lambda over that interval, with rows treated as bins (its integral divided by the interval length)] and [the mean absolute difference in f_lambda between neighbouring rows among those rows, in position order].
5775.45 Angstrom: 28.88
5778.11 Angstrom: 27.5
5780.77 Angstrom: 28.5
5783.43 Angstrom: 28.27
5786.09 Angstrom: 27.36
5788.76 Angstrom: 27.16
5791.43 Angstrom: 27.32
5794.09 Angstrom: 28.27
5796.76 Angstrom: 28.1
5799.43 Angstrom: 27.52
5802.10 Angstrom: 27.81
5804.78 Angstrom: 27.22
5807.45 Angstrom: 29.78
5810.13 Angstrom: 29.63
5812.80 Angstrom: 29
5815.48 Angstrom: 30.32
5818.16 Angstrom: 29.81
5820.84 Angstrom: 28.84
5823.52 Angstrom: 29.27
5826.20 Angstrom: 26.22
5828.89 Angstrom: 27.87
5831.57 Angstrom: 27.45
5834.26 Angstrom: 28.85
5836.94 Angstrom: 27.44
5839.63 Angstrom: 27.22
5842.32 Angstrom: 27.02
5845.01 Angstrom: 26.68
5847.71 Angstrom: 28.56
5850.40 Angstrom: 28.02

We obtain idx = 14.1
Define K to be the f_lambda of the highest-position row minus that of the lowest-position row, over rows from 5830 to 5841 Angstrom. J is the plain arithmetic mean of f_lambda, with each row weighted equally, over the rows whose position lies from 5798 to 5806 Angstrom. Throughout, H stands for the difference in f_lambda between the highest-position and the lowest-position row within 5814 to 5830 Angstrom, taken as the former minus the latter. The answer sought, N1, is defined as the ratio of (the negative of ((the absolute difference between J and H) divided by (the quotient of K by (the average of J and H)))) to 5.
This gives 327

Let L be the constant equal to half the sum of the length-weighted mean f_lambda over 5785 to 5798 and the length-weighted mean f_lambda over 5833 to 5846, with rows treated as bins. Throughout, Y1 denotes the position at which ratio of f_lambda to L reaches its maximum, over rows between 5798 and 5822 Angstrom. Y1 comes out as 5815.48 Angstrom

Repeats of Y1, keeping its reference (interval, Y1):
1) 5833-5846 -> 5834.26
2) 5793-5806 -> 5794.09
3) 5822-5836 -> 5823.52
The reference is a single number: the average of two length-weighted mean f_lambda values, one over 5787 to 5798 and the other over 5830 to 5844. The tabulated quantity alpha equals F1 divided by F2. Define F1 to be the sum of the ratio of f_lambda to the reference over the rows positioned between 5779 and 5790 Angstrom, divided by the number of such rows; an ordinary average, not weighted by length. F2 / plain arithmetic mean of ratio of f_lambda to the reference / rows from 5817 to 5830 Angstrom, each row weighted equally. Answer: 0.98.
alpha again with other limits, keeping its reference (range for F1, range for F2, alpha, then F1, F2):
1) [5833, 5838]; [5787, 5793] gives 1.03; 1.02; 0.99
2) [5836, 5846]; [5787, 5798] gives 0.98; 0.98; 1.00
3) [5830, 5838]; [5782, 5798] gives 1.01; 1.01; 1.00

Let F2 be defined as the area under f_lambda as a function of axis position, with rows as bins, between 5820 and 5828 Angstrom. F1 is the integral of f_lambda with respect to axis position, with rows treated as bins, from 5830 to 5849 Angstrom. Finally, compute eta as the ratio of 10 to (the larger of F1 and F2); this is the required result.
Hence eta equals 0.019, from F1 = 524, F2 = 224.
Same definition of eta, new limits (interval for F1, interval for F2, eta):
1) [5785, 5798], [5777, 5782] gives 0.028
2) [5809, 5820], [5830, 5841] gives 0.031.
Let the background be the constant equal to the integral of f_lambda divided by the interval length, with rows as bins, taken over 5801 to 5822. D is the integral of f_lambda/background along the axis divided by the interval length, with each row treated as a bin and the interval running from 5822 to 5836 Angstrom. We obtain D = 0.96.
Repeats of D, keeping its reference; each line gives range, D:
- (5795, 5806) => 0.95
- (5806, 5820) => 1.02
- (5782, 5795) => 0.95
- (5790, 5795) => 0.96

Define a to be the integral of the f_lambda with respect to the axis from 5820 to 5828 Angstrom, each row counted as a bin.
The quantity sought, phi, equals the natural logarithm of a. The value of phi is 5.41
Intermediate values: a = 224.3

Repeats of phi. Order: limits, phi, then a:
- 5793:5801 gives 5.41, 223.6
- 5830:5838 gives 5.41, 223.7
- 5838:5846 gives 5.38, 216.0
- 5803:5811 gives 5.44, 230.0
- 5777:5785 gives 5.42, 224.9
